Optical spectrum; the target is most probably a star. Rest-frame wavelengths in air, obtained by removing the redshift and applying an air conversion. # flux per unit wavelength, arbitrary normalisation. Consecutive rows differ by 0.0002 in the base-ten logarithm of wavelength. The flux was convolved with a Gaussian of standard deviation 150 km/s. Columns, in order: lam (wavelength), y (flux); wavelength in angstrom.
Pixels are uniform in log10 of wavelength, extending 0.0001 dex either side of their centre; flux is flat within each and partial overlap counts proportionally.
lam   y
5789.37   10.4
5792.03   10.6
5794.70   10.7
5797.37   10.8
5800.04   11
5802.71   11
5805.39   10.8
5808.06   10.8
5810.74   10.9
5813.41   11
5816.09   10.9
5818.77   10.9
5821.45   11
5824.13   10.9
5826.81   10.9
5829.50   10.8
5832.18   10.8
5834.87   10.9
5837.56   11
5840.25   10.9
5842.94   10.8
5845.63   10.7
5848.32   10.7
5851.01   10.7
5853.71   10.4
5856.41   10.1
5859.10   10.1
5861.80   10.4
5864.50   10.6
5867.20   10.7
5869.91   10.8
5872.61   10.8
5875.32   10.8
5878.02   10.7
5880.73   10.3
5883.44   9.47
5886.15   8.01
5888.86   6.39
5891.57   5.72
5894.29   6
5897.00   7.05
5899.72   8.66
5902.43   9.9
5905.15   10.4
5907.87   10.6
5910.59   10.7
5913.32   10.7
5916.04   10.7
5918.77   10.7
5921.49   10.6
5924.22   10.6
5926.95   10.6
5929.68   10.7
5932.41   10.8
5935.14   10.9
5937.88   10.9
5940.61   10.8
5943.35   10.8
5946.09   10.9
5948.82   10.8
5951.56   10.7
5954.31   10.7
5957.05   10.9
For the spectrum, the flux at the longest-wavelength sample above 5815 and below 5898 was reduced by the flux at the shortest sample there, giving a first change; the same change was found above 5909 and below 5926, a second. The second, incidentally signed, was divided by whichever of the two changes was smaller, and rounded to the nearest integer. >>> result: 0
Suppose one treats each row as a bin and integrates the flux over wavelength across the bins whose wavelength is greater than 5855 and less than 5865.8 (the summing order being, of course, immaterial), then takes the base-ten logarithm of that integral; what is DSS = 2.05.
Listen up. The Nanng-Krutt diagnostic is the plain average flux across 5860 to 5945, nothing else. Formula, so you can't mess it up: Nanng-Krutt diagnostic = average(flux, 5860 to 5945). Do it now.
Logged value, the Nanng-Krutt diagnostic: 9.9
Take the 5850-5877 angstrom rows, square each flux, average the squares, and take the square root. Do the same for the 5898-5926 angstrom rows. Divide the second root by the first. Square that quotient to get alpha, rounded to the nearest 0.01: 0.97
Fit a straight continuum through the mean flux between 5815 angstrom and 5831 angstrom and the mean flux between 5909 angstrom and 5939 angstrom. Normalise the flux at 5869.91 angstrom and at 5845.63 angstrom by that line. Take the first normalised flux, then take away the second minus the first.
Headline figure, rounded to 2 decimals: 1.01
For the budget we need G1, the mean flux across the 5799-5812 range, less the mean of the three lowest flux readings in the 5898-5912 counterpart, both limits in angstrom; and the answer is 1.2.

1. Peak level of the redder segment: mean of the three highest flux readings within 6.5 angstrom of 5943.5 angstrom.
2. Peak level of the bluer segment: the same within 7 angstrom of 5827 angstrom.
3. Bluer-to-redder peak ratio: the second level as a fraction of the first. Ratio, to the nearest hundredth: 1.01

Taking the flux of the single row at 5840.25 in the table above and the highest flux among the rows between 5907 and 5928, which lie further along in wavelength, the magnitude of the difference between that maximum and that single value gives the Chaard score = 0.20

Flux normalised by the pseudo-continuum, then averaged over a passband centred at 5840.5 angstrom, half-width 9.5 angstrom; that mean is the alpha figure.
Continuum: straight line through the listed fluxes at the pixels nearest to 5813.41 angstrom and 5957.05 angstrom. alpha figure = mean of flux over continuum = 0.986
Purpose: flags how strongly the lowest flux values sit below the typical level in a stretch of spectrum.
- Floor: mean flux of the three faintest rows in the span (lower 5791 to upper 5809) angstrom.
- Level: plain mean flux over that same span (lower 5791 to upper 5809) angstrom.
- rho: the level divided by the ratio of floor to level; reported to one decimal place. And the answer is 10.9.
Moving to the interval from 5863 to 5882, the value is 10.8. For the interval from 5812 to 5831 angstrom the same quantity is 11.0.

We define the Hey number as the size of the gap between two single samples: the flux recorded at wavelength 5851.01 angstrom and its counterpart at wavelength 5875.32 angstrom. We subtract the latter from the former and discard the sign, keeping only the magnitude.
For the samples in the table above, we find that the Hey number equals 0.10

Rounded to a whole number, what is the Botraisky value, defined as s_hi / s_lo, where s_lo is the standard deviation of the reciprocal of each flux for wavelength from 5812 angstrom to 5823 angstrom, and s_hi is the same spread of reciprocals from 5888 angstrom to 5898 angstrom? 30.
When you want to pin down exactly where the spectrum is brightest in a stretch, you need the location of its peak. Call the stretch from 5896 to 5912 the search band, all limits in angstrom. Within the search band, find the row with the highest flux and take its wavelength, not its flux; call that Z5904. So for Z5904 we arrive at 5910.59 angstrom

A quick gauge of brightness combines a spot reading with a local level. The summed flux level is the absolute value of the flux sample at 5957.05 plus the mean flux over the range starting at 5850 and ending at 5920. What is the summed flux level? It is 20.6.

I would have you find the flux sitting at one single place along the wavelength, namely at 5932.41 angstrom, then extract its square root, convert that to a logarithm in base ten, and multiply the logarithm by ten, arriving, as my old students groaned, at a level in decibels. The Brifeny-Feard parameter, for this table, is 5.17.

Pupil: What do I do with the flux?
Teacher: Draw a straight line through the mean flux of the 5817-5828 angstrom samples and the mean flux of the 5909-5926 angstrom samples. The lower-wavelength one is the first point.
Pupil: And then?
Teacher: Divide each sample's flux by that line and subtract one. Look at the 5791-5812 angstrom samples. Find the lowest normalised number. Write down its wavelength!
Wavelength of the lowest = 5792.03 angstrom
